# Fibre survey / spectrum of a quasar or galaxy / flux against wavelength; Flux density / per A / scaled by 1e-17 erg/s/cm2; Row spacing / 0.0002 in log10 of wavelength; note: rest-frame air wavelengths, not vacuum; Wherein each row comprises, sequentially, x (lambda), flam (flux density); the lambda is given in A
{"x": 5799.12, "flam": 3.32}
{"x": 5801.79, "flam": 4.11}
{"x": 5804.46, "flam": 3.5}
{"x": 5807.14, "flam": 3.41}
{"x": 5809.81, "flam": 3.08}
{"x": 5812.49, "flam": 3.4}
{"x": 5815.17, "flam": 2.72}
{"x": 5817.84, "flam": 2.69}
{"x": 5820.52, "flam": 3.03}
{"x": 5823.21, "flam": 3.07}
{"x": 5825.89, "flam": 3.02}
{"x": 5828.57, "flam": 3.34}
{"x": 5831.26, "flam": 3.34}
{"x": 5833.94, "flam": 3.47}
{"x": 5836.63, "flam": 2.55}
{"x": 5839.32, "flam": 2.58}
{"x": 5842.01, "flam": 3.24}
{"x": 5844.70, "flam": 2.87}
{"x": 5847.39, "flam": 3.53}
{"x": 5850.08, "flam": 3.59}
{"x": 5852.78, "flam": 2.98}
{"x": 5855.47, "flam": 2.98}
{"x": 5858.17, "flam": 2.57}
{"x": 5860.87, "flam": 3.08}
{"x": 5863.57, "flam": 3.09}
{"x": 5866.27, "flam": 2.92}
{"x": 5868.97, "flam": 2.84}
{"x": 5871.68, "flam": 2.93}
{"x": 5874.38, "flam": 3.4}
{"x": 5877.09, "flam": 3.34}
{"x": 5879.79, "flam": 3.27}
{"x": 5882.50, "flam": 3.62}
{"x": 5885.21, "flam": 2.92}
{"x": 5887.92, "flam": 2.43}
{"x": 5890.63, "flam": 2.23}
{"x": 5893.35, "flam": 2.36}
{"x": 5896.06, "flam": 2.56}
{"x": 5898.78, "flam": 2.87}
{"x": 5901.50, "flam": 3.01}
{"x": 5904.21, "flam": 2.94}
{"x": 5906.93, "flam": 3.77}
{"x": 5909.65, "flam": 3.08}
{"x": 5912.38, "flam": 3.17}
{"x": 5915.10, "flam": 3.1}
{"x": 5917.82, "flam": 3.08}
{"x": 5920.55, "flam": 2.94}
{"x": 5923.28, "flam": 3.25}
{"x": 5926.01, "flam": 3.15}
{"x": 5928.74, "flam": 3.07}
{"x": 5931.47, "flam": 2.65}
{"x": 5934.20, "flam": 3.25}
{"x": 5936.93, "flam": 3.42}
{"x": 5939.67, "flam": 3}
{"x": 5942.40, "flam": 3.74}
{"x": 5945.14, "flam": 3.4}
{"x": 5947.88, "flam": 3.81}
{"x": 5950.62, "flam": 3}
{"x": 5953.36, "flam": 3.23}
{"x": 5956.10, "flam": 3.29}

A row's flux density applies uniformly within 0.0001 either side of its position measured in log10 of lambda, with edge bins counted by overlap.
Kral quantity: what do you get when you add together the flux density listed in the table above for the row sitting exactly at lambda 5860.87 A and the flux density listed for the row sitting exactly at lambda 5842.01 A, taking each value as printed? 6.32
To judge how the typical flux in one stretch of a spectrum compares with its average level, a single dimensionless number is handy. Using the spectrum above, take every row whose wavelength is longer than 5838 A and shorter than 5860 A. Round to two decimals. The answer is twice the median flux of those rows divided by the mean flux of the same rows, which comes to 1.96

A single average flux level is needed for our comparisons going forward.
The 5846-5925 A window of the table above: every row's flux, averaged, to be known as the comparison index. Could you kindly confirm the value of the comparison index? 3.03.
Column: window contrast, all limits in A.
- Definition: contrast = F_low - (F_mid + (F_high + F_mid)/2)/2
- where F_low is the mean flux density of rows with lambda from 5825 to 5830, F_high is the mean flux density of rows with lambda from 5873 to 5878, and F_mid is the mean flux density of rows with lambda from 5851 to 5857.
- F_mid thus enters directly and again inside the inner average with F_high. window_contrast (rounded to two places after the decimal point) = 0.10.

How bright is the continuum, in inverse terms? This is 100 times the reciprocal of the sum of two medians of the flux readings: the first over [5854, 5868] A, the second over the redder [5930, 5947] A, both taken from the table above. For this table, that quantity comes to 15.9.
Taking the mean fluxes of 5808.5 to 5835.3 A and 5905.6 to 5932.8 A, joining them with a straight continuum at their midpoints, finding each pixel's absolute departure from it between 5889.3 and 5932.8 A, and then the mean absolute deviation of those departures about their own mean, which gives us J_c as 0.24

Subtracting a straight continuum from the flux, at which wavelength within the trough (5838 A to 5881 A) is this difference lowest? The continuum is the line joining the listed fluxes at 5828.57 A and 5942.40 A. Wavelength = 5858.17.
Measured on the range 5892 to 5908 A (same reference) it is 5893.35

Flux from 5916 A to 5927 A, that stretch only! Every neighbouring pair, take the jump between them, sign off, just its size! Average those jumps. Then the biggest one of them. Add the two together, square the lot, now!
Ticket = 0.2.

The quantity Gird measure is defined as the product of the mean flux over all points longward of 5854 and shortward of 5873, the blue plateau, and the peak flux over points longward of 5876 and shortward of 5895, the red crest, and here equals 10.6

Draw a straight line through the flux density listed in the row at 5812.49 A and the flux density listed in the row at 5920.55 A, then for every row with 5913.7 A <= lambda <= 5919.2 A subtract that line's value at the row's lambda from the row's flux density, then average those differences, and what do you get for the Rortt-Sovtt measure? 0.13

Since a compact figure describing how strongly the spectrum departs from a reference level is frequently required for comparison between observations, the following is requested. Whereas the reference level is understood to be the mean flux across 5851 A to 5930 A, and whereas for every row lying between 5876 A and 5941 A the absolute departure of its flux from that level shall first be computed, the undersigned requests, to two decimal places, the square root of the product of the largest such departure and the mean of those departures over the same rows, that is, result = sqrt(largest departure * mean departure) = 0.46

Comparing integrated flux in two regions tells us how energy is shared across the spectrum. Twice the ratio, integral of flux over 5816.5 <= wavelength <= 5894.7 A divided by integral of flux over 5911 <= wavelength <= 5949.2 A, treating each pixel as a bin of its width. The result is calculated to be 3.8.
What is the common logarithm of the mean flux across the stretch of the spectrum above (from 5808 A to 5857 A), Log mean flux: 0.489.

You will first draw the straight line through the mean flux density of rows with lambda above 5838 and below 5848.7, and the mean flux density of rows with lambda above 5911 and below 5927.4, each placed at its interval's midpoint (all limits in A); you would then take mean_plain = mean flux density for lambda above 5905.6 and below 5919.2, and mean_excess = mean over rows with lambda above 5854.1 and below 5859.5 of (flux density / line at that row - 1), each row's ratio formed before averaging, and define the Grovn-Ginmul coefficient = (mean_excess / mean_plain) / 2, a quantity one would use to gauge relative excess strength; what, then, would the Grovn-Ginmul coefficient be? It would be -0.015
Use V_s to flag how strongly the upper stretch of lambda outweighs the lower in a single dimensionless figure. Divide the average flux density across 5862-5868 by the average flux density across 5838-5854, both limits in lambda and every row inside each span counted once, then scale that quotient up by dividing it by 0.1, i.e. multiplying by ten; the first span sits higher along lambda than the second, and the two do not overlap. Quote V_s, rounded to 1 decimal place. 9.6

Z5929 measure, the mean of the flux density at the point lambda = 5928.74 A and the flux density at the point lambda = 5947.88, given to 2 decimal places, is 3.44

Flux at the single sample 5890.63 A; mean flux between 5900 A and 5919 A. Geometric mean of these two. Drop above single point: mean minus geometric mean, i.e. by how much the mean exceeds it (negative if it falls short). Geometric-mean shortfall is 0.51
